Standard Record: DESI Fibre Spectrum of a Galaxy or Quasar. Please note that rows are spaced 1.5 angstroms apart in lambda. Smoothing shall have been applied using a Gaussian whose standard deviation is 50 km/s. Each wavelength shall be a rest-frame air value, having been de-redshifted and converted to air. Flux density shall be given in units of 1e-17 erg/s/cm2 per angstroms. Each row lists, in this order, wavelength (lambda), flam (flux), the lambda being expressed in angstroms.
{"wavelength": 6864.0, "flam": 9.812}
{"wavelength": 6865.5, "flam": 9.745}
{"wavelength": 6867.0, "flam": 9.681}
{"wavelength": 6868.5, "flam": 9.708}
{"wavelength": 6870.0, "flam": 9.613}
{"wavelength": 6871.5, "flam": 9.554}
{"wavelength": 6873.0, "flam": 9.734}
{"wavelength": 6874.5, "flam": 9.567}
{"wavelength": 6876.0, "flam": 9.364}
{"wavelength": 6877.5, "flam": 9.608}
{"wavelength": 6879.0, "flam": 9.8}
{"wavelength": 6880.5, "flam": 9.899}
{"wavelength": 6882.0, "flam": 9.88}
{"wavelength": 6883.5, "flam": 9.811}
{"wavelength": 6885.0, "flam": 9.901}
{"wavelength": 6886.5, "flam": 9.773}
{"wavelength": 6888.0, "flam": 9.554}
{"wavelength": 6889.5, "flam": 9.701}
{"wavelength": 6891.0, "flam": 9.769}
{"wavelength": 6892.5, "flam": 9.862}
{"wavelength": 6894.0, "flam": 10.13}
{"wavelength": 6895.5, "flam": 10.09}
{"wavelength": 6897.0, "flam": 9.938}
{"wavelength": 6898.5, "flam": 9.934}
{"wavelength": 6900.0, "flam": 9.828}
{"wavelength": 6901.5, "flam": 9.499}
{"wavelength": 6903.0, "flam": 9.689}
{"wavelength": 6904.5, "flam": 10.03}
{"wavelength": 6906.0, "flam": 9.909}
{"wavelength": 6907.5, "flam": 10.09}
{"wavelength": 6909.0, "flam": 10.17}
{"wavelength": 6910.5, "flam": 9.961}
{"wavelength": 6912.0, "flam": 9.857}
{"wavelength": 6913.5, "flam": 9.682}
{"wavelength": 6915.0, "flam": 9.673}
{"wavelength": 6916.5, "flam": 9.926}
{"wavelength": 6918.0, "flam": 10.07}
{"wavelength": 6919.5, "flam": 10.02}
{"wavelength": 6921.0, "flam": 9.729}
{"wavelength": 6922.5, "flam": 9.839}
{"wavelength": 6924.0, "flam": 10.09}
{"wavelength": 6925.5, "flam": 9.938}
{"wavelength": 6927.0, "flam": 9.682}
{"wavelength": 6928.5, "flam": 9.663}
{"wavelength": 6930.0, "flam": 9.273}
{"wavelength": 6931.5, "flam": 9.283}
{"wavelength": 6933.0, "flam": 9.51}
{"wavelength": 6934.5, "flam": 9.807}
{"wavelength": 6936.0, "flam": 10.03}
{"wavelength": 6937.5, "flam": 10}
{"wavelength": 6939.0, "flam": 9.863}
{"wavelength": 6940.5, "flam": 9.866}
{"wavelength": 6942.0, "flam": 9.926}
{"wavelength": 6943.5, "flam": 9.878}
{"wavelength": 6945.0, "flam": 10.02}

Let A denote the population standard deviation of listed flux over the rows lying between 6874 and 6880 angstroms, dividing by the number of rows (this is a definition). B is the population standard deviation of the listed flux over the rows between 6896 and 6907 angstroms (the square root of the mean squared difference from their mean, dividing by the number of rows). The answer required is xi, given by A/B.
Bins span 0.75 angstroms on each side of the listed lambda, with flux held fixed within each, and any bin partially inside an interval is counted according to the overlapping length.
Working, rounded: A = 0.15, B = 0.17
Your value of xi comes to 0.9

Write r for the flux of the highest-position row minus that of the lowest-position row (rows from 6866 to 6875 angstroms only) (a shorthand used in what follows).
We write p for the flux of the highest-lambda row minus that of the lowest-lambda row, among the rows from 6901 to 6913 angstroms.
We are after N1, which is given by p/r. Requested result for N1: -3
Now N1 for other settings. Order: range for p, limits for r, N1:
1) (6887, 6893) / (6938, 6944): 21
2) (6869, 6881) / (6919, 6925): 4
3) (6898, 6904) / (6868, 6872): 2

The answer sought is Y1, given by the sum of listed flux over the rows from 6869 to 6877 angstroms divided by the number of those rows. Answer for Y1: 9.57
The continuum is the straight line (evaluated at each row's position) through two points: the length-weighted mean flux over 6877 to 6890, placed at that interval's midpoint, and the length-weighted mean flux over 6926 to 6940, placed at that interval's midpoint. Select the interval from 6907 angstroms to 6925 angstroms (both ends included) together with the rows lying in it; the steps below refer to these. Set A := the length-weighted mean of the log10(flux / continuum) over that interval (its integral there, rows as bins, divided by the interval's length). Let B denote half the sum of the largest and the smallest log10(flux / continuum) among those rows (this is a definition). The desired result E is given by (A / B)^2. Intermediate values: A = 0.0091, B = 0.0086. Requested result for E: 1.1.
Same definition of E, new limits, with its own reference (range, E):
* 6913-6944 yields 16.4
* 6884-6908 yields 2.7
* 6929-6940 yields 0.0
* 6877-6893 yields 0.0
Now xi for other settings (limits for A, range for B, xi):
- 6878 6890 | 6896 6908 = 0.6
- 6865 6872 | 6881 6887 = 1.3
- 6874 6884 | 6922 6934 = 0.7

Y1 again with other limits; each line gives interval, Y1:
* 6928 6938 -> 9.65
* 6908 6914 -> 9.92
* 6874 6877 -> 9.47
